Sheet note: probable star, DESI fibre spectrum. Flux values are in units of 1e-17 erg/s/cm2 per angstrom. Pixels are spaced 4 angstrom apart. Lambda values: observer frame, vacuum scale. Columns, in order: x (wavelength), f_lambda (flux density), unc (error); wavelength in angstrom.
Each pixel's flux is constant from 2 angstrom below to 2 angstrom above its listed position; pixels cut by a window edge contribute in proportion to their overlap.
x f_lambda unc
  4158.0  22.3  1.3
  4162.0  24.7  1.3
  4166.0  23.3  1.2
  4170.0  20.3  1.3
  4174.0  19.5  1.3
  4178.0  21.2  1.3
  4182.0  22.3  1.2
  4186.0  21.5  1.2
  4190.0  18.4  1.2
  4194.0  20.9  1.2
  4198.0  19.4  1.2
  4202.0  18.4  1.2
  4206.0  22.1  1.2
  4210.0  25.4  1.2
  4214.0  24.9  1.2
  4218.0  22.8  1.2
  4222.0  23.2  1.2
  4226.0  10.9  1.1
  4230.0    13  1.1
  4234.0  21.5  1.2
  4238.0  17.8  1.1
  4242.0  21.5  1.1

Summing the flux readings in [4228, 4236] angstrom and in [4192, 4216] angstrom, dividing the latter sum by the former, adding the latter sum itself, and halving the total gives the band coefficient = 67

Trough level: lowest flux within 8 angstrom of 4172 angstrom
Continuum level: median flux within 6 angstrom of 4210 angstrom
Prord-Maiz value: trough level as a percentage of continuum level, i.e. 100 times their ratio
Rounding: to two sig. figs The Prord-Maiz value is 78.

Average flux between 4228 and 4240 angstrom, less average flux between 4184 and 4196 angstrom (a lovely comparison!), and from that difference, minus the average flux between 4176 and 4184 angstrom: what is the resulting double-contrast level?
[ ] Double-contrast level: -24.6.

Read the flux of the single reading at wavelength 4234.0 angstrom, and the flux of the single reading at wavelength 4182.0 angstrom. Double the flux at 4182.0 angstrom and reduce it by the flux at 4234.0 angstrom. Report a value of 23.1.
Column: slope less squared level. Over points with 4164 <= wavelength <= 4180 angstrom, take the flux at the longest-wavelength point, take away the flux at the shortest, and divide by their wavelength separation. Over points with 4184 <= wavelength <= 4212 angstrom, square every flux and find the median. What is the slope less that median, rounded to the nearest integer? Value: -437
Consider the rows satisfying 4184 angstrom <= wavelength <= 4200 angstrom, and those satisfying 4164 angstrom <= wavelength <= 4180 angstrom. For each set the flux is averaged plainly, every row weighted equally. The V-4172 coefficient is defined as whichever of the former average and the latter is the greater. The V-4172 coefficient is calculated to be 21.1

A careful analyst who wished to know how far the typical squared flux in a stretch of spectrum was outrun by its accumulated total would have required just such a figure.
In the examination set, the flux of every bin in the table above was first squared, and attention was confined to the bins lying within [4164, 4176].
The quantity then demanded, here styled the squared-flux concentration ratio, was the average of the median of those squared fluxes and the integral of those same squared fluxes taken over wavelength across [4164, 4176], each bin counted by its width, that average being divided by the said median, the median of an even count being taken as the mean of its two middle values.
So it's 7.0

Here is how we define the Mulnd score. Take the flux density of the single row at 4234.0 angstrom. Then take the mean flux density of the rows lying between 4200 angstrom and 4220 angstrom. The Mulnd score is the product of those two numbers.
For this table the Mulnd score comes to 488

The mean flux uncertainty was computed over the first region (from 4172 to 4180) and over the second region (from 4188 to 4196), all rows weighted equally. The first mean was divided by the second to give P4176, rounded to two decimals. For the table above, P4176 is 1.08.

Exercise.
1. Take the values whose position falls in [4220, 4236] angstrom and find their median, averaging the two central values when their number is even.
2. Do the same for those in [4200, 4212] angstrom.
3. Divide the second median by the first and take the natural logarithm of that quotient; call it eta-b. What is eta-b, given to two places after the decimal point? 0.25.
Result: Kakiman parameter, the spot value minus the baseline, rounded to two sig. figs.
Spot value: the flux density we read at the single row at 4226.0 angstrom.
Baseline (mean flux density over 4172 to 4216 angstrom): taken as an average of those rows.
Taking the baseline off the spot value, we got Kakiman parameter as -10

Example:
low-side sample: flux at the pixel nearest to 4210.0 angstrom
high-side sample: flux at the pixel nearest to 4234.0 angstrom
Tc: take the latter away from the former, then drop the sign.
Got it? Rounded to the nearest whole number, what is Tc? 4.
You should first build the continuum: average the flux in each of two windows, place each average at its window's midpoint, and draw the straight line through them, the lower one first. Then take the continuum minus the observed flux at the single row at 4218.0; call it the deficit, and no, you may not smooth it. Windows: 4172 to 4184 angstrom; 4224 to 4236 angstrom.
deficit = -6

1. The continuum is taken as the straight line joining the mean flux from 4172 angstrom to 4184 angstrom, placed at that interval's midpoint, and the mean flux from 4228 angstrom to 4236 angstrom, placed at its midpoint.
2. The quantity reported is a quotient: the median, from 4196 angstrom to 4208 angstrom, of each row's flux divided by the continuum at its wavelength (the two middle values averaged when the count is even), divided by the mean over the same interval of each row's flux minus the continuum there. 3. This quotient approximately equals 1.6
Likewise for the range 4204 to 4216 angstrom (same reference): 0.3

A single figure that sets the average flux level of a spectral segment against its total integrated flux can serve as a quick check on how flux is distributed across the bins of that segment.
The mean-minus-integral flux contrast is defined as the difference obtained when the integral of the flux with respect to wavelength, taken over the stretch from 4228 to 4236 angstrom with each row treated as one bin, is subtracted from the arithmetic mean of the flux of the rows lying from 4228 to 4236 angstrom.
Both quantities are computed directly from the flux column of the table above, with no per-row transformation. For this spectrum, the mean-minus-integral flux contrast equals -121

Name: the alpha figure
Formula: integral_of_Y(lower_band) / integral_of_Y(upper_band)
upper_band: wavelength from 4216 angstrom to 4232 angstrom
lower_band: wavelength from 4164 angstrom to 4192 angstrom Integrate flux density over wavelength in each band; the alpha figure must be 2.1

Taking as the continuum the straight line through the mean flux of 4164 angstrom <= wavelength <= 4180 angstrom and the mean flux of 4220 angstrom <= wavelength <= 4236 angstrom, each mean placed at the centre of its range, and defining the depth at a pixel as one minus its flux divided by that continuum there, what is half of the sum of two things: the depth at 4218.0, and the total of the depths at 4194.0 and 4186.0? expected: -0.21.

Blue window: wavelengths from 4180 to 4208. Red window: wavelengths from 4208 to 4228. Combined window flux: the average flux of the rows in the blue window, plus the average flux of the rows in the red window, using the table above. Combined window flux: 42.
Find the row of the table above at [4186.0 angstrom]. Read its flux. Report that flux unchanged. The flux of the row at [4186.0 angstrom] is 21.5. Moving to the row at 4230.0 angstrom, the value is 13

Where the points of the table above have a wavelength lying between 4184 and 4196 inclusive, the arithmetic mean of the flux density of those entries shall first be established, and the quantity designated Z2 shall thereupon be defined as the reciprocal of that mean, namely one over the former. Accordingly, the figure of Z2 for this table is 0.0493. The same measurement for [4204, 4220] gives 0.0420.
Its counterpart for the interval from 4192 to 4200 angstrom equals 0.0496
